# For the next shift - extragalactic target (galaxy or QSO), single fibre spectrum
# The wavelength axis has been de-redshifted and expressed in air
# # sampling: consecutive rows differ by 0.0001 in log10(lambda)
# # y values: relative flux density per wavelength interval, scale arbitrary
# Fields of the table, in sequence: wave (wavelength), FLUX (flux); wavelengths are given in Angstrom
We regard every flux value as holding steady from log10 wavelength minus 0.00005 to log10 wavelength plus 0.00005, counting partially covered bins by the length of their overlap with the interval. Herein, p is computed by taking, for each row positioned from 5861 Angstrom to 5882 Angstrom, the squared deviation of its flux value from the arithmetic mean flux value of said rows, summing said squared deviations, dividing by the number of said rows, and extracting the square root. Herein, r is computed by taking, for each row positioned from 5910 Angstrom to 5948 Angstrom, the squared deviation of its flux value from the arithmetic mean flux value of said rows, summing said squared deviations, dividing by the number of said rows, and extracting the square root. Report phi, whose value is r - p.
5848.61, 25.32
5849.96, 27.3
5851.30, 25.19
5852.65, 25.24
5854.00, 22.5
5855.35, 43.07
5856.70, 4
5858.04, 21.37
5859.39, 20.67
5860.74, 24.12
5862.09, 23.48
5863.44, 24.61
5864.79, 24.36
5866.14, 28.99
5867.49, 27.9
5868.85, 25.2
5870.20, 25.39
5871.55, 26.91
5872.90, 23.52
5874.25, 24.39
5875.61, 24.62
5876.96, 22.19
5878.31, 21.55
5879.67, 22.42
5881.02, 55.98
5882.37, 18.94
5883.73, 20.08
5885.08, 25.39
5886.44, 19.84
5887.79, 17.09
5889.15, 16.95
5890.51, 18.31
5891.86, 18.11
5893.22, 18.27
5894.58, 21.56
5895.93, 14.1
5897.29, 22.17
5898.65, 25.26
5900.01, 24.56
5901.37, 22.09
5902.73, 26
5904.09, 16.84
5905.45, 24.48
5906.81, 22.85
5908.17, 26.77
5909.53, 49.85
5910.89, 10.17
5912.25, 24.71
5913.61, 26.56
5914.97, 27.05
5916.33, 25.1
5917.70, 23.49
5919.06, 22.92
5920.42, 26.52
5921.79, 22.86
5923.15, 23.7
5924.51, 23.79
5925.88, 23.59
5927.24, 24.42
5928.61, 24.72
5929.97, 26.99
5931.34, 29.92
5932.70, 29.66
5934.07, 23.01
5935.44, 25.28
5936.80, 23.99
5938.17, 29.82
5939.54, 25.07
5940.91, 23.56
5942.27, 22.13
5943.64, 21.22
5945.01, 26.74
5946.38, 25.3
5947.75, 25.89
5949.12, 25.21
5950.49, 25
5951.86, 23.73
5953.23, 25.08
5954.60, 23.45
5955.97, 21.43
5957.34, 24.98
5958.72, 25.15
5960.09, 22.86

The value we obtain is -5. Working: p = 8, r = 3.5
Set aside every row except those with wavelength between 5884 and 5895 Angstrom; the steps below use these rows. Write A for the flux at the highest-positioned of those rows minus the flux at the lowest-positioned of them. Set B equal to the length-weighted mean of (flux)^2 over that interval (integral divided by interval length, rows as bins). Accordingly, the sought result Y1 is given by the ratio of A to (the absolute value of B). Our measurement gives -0.0100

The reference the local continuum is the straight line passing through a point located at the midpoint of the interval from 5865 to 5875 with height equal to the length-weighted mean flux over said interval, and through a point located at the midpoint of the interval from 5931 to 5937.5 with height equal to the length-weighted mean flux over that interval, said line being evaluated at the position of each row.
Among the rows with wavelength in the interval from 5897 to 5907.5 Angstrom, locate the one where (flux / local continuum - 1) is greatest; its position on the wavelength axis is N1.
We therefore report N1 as 5902.73 Angstrom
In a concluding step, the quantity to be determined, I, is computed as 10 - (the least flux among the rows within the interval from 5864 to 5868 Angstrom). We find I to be -14.4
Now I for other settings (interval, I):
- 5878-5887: -8.9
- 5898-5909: -6.8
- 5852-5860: 6.0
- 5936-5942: -13.6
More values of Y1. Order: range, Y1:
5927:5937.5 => -0.0006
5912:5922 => -0.0029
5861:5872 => 0.0051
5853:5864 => 0.0034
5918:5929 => 0.0031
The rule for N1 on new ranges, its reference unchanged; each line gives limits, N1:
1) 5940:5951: 5945.01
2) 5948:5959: 5949.12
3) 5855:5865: 5855.35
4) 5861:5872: 5866.14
